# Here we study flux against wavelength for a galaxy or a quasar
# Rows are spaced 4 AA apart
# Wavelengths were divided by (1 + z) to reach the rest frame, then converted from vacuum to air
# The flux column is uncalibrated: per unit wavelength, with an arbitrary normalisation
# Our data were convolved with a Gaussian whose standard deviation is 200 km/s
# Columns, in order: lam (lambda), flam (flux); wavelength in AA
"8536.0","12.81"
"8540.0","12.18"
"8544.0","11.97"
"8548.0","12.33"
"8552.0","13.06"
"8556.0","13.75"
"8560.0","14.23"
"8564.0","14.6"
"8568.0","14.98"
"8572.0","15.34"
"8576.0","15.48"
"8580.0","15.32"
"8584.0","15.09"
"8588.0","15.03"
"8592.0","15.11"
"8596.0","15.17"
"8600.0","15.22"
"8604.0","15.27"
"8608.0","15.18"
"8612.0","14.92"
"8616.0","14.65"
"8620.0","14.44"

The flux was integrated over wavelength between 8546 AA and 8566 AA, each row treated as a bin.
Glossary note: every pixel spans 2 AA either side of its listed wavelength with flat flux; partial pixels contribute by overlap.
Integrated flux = 272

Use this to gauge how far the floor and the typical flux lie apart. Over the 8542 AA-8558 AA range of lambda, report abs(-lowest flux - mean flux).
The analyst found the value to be 25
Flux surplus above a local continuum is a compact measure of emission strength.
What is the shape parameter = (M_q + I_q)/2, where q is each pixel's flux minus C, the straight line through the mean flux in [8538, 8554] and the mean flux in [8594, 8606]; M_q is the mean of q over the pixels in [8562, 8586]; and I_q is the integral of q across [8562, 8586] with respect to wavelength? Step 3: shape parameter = 16.0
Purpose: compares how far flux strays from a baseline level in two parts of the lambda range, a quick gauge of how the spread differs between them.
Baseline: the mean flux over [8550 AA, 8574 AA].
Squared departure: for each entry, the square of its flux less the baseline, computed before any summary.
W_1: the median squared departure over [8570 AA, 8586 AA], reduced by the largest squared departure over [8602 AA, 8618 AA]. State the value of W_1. 0.12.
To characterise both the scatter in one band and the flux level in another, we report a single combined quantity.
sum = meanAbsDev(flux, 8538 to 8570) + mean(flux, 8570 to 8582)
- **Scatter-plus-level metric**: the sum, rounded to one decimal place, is 16.4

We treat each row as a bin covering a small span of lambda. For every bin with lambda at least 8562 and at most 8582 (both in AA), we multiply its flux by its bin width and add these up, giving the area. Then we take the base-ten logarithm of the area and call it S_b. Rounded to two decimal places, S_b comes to 2.48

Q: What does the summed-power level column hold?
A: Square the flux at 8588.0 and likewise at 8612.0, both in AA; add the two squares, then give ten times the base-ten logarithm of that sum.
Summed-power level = 26.5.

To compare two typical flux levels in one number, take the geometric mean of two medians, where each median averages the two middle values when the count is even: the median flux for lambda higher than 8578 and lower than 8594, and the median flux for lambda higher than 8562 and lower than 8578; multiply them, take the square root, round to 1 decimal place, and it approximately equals 15.1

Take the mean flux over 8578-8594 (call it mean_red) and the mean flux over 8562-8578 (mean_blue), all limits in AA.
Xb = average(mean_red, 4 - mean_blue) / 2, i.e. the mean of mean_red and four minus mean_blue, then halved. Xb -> 1.0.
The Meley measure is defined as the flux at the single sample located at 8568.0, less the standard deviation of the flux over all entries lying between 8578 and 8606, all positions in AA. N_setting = 14.9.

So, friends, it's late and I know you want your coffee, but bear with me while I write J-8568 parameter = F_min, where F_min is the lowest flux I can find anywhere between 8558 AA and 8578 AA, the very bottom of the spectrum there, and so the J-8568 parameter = 14.23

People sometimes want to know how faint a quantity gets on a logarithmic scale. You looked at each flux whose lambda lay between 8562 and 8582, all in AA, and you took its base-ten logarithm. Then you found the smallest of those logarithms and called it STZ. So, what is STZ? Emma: 1.16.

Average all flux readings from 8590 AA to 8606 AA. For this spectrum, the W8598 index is 15.2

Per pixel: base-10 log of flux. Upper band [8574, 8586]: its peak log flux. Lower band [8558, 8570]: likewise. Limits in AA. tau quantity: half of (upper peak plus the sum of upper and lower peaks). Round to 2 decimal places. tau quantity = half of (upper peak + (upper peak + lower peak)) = 1.78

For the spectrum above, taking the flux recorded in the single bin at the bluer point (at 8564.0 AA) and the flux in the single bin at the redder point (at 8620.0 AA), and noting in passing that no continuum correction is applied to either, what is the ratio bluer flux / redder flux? 1.01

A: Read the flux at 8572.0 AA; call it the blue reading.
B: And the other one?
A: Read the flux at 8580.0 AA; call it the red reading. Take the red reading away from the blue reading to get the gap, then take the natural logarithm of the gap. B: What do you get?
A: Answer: -3.9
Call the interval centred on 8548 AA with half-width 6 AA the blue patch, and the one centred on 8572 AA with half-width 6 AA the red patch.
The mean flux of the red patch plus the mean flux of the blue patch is 27.7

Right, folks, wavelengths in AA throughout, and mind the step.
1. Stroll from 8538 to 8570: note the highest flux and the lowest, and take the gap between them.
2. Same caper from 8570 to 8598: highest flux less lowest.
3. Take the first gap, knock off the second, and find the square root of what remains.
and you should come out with 1.6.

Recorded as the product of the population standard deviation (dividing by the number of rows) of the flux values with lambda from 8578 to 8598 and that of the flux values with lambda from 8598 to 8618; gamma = 0.023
